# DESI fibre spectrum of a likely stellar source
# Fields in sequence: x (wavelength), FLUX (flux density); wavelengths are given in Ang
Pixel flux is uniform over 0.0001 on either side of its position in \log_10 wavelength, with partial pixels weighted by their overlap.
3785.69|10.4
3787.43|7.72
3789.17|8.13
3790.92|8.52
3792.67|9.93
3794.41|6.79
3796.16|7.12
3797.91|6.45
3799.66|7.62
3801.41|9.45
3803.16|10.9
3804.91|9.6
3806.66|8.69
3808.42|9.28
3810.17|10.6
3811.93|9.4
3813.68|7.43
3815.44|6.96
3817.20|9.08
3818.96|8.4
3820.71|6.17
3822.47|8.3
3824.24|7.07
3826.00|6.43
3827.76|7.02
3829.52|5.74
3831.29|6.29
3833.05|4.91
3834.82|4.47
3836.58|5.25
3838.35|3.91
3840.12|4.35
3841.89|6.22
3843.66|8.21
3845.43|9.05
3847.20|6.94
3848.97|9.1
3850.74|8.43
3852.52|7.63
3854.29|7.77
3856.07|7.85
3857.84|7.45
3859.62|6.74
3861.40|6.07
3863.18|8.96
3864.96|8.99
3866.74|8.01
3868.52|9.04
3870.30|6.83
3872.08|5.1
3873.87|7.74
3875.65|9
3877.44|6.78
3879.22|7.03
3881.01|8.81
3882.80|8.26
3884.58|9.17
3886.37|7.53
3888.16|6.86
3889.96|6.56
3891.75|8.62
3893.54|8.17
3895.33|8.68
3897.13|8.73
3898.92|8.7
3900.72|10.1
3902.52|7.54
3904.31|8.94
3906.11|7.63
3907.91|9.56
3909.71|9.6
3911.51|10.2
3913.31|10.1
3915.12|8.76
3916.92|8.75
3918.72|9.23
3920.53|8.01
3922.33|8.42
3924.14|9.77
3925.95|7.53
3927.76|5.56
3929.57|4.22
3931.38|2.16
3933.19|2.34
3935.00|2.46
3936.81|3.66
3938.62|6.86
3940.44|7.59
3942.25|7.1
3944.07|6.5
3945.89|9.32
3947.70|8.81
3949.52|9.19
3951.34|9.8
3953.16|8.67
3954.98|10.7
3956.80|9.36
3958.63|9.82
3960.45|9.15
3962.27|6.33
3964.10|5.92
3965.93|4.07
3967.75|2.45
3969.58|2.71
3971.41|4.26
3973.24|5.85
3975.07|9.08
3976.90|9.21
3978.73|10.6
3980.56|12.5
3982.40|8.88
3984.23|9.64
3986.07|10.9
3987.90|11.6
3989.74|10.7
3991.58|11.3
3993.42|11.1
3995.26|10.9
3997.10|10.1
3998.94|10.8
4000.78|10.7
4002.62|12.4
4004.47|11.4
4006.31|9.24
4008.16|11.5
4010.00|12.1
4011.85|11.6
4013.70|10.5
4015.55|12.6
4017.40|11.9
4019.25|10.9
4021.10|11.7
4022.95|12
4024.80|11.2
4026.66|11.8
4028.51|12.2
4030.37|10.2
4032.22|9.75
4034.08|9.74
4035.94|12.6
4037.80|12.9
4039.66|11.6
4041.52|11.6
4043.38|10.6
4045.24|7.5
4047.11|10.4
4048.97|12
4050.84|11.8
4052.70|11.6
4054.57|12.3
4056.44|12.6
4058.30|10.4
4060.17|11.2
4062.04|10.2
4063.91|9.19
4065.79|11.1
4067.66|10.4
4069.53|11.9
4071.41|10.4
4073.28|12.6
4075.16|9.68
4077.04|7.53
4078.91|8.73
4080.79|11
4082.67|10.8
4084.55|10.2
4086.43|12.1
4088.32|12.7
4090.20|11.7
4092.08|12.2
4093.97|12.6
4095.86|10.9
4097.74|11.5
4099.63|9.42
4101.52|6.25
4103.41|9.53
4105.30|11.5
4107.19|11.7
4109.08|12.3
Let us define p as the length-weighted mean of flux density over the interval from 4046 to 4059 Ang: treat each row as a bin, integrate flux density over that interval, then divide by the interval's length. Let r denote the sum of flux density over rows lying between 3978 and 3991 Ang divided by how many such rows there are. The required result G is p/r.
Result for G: 1.08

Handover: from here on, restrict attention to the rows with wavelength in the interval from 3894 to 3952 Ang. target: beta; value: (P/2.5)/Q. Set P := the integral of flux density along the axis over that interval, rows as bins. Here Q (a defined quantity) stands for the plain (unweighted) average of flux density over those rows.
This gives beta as 23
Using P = 445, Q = 7.7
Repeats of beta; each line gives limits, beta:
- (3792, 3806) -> 6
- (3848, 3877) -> 12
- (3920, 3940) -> 8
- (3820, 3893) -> 29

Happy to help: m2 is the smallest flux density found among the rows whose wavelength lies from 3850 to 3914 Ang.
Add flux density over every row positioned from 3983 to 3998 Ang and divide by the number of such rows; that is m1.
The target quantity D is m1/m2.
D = 2.1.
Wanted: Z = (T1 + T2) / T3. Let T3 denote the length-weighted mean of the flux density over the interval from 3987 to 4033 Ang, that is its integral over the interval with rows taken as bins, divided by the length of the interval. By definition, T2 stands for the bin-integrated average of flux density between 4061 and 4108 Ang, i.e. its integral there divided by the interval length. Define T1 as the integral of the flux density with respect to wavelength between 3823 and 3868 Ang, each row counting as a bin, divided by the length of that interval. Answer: 1.57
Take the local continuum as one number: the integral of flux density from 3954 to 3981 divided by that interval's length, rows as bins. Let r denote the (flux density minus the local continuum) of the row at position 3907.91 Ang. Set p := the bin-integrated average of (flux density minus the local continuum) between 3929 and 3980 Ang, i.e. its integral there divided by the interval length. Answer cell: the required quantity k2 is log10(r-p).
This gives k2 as 0.44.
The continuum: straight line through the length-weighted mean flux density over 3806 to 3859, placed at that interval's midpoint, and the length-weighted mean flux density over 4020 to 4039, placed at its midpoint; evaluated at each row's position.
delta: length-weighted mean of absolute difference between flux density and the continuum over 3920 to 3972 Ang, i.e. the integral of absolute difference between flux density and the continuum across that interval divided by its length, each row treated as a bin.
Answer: 3.1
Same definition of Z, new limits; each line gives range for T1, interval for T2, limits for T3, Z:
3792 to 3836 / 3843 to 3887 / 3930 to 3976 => 2.38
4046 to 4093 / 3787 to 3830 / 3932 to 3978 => 2.80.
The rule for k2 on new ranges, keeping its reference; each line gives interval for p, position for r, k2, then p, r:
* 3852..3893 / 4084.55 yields 0.40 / 0.3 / 2.8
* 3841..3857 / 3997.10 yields 0.34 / 0.5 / 2.7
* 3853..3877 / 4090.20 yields 0.61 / 0.3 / 4.3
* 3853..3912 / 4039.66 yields 0.55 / 0.7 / 4.2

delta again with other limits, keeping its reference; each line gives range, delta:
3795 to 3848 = 1.7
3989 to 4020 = 0.7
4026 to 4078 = 1.3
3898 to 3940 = 2.2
